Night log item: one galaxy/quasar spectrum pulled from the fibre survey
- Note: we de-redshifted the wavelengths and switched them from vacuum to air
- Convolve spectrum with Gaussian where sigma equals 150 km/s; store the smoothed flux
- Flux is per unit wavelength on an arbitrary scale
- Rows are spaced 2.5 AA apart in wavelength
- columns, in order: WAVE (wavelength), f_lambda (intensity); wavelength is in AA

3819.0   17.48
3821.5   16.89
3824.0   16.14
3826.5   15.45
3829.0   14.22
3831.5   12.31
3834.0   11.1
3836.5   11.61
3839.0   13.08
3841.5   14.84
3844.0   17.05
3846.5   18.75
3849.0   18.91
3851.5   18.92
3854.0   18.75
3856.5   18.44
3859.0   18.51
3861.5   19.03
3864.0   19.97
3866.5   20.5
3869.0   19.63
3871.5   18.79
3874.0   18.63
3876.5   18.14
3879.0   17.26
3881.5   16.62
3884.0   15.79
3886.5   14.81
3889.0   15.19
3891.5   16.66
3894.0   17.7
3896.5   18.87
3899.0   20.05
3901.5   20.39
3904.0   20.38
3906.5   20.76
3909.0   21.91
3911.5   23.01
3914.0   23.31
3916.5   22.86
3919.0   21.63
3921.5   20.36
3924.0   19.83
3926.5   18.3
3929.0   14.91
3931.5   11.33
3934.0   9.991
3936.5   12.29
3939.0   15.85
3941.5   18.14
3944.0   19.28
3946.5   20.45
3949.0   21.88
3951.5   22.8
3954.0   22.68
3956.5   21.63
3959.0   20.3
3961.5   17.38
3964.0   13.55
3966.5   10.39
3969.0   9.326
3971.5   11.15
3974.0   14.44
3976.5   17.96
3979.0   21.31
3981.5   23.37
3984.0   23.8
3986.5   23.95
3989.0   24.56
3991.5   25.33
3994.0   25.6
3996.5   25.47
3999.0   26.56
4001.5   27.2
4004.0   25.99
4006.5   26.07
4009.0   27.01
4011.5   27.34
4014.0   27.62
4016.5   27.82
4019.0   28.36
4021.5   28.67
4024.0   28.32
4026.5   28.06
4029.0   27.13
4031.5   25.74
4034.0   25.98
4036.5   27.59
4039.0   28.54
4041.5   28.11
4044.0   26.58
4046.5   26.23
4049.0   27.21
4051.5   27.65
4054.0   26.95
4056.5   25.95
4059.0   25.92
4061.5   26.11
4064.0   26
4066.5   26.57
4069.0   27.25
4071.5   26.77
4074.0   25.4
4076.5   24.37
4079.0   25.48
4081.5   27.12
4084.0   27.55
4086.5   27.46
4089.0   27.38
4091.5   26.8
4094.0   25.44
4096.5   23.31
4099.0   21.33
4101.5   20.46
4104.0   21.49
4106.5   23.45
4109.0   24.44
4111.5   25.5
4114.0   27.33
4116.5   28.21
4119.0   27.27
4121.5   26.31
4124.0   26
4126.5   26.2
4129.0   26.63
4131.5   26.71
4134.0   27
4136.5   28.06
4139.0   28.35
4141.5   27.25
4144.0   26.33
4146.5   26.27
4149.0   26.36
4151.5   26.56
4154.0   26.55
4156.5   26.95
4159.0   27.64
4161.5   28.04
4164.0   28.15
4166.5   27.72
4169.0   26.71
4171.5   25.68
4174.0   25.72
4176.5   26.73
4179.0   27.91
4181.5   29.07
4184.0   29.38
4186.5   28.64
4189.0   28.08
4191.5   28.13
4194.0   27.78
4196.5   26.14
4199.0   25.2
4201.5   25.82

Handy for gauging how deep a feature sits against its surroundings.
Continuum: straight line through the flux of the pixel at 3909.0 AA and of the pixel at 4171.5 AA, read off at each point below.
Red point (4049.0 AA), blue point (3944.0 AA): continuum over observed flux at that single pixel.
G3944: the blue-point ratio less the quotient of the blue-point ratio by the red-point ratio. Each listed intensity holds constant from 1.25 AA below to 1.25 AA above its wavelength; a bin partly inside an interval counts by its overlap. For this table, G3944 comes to -0.16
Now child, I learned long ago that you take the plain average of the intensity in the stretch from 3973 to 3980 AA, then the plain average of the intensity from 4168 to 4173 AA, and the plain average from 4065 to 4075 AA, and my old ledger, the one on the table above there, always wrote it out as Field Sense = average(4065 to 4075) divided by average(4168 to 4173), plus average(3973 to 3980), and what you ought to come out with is 18.9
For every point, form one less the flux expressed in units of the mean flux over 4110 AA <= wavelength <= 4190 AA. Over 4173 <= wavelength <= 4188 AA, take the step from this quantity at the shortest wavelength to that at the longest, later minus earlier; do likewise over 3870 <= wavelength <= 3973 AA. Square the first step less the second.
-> 0.15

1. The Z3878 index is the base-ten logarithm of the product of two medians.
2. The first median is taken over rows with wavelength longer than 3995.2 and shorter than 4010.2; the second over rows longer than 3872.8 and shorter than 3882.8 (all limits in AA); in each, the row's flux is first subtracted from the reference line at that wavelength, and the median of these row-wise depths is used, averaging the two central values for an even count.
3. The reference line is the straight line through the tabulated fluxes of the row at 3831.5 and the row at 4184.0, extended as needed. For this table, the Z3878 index 1.26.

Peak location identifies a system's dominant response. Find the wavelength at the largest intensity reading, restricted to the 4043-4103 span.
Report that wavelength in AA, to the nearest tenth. 4051.5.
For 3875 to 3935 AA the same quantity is 3914.0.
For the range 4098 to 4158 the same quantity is 4139.0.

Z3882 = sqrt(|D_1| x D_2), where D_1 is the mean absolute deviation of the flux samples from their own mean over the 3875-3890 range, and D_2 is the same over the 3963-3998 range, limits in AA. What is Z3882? 2.4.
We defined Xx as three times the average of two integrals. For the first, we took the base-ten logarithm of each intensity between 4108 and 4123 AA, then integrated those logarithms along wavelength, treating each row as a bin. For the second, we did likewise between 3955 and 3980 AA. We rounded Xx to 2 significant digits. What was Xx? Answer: 76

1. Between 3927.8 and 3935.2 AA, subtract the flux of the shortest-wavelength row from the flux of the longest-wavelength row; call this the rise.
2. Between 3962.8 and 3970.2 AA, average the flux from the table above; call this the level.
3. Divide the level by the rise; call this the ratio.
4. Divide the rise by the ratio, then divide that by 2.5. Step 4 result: 0.87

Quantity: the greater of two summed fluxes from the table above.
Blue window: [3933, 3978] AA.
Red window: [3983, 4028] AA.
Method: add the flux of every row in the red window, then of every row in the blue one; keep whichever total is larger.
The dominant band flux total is 478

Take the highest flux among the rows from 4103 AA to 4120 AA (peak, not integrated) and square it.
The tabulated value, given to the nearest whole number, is 796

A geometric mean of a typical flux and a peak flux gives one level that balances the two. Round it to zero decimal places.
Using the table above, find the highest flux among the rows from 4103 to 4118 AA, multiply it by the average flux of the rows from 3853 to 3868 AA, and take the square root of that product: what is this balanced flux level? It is 23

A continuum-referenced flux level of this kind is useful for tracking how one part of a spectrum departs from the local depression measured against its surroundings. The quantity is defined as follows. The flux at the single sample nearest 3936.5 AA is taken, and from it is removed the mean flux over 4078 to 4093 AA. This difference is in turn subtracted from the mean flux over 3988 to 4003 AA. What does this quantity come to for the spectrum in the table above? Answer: 40.5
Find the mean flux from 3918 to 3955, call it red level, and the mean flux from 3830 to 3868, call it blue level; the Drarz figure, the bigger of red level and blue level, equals 18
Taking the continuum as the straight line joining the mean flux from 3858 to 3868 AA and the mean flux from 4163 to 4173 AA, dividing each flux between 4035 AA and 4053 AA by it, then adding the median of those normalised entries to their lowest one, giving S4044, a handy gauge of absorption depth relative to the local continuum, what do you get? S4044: 2.2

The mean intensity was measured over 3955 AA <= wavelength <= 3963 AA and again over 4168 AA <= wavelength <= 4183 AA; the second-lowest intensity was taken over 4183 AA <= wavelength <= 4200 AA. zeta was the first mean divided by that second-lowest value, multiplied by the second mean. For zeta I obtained 20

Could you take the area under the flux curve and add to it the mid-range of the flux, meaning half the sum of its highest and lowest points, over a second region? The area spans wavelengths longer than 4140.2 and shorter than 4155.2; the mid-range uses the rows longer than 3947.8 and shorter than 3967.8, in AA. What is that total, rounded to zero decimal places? 415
